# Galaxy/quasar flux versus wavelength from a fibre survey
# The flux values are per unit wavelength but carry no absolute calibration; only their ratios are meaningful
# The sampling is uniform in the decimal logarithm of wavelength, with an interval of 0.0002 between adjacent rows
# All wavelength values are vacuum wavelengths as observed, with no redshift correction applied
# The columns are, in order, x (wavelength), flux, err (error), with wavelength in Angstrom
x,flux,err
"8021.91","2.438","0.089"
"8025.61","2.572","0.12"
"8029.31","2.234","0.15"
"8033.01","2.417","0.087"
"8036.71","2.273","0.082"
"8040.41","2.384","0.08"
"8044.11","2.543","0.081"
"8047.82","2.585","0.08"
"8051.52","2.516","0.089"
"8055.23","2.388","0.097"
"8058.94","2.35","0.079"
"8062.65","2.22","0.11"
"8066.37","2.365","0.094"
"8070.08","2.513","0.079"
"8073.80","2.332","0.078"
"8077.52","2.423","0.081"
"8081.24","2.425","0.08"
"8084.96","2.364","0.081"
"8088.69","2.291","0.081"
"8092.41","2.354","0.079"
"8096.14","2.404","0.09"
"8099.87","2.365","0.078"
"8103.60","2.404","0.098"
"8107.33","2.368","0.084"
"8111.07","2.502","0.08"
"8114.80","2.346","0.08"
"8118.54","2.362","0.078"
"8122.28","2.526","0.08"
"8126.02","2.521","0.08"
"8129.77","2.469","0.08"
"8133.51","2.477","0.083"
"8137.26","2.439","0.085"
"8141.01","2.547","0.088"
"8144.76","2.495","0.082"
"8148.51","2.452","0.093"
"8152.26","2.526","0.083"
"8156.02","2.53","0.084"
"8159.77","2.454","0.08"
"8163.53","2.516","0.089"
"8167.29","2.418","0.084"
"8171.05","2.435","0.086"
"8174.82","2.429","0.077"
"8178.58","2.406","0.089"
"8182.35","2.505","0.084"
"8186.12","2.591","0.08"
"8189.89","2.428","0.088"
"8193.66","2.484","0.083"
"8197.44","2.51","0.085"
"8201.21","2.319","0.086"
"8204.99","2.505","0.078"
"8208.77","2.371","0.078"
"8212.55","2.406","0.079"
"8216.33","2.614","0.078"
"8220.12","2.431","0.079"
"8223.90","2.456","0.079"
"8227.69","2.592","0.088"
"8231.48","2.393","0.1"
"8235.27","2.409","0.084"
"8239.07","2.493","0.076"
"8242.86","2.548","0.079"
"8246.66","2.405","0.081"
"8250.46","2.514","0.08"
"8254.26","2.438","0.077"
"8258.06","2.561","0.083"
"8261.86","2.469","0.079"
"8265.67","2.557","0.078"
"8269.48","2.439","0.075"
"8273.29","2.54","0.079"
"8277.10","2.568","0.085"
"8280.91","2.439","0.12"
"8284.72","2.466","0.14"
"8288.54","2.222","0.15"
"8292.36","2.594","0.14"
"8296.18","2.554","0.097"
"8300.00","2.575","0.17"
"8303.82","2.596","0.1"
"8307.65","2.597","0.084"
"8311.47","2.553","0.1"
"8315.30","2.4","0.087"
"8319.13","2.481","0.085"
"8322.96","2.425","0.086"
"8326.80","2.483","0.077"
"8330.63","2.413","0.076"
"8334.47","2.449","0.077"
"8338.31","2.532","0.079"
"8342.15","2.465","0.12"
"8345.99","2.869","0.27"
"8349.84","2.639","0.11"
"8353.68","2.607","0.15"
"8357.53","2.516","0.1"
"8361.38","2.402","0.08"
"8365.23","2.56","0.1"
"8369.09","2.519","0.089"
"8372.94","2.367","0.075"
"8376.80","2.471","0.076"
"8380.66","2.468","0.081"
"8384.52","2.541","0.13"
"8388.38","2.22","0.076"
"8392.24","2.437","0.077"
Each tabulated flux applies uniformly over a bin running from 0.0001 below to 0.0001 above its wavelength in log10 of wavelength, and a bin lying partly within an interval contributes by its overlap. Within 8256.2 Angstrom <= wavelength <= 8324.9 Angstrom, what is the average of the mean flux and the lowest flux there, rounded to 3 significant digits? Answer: 2.36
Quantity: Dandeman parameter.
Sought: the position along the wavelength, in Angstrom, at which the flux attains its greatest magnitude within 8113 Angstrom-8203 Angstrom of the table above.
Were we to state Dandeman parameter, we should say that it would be 8186.12 Angstrom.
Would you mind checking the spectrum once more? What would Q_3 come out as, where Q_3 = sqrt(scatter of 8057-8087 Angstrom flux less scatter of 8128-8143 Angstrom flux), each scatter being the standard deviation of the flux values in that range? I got 0.20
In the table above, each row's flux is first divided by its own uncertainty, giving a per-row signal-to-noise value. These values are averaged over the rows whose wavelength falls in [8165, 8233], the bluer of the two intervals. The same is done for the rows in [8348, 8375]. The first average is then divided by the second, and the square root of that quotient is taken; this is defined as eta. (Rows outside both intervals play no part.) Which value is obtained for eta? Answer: 1.07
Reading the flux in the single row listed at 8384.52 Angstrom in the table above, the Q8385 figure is 2.541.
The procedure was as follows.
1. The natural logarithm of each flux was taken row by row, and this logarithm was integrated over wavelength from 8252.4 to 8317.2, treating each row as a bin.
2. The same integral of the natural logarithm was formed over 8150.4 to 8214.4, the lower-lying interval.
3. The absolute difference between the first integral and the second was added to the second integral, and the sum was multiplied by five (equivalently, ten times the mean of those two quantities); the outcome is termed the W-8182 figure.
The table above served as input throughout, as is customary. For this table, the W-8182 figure 297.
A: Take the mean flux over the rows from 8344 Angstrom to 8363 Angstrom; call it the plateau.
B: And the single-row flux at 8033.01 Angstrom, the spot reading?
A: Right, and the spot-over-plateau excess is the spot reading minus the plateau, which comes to -0.19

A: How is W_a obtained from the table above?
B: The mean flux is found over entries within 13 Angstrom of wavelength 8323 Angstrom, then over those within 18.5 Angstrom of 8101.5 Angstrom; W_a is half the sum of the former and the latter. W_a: 2.42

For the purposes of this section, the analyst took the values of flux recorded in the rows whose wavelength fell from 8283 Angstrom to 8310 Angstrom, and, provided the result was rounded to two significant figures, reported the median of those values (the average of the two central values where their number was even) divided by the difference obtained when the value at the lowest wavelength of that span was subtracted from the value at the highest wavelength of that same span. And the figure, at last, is 20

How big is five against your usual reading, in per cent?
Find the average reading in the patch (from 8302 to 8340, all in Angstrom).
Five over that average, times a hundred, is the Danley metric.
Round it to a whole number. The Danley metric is 201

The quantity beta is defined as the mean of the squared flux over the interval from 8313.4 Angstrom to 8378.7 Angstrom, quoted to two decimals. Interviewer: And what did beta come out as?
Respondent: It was 6.29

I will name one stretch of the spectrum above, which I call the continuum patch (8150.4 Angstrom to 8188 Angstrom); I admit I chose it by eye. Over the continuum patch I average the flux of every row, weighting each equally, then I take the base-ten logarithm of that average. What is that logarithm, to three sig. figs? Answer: 0.395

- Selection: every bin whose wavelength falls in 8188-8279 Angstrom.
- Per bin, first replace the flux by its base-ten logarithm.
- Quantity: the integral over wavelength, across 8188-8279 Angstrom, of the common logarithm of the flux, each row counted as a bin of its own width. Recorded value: 36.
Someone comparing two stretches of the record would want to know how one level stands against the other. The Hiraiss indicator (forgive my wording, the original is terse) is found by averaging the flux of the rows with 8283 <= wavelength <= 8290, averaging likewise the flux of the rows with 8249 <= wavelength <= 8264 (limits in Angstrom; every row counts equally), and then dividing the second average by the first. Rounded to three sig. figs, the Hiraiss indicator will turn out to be 1.06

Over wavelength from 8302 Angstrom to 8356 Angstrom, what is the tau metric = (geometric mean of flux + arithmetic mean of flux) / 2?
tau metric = 2.535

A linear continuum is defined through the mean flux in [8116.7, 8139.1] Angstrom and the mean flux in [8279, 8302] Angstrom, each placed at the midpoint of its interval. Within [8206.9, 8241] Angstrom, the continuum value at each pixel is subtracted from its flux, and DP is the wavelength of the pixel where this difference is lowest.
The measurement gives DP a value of 8208.77 Angstrom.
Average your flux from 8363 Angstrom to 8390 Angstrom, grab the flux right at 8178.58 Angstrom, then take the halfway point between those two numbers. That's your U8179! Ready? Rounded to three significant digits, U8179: 2.43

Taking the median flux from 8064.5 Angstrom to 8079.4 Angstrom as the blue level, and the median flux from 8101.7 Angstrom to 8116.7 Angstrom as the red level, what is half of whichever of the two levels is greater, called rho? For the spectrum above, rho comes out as 1.20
